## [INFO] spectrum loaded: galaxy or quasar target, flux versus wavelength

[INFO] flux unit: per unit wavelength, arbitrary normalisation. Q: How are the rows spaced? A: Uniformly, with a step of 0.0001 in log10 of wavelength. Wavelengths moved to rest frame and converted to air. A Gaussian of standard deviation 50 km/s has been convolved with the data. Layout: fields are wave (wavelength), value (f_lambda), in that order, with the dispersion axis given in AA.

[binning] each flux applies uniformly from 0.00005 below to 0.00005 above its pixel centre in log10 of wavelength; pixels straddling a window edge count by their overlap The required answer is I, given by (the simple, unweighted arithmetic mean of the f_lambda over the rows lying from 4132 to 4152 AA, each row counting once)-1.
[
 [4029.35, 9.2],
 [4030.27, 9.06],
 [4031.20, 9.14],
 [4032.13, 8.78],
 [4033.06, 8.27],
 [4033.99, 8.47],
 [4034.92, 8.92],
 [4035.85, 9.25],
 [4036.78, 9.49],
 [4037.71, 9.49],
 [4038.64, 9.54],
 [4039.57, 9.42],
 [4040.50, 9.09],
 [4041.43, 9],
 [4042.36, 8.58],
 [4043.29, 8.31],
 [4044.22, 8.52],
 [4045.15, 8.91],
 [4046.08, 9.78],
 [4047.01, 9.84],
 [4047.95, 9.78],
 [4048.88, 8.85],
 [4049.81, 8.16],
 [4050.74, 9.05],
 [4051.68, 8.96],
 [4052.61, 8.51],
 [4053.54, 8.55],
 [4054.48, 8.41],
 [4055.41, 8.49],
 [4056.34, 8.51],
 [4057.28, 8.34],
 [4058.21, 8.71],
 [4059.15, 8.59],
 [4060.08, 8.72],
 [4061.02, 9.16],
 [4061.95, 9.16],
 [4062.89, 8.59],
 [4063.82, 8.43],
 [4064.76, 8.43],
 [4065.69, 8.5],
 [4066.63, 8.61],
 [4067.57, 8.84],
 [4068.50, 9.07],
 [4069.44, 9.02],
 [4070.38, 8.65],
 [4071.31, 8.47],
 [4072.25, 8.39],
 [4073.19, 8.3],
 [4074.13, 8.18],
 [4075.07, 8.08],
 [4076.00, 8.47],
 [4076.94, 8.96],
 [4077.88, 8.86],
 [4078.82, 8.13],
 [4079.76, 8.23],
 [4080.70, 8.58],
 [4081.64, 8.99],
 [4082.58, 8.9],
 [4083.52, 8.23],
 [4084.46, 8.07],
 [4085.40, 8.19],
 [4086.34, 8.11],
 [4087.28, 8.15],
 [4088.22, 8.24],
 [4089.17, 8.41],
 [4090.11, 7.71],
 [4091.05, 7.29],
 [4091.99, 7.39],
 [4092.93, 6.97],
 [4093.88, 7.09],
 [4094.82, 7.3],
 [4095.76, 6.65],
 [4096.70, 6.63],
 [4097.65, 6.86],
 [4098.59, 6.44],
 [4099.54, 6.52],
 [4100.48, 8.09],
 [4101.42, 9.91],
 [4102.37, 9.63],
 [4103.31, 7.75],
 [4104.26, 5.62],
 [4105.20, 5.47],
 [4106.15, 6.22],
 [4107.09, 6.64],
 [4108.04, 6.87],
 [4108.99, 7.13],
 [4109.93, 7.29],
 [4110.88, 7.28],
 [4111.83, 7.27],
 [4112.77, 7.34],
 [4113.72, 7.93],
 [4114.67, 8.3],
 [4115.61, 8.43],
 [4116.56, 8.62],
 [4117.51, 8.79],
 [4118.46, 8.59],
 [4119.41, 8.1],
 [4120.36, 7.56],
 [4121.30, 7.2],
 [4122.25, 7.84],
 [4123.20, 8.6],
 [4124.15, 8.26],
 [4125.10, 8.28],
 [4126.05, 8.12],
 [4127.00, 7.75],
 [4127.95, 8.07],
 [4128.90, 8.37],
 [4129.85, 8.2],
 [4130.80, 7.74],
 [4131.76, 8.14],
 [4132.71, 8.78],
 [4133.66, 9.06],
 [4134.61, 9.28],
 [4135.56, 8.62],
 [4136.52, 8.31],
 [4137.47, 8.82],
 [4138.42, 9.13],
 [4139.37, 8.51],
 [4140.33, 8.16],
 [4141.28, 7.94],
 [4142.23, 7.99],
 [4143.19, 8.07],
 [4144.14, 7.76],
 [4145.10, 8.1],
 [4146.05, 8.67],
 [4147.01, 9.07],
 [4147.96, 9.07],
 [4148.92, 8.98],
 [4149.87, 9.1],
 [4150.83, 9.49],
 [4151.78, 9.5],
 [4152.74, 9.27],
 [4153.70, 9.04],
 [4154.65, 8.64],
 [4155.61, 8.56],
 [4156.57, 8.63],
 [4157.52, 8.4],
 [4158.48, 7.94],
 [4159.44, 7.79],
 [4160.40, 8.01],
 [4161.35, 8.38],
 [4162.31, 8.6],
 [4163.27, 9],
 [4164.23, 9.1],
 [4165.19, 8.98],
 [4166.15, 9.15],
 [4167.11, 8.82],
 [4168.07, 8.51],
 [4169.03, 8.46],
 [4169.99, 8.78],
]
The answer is 7.7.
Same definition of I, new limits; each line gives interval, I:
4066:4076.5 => 7.6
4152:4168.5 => 7.6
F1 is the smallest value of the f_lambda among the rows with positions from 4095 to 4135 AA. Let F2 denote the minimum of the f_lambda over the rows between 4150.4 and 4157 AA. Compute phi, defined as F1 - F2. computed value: -3.09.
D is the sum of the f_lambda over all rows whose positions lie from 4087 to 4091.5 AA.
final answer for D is 39.8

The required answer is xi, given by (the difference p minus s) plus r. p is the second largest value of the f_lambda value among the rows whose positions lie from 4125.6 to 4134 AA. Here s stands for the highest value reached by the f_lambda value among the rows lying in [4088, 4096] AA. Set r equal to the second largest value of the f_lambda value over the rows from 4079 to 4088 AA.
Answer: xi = 9.3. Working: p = 8.78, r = 8.9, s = 8.41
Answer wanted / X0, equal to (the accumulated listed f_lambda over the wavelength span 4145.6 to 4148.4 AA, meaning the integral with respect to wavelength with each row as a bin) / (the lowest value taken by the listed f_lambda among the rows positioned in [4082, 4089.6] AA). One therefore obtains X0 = 3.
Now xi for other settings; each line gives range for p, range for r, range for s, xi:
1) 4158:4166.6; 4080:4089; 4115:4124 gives 9.2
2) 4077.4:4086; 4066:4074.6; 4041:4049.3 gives 8.1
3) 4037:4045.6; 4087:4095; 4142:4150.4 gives 8.6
